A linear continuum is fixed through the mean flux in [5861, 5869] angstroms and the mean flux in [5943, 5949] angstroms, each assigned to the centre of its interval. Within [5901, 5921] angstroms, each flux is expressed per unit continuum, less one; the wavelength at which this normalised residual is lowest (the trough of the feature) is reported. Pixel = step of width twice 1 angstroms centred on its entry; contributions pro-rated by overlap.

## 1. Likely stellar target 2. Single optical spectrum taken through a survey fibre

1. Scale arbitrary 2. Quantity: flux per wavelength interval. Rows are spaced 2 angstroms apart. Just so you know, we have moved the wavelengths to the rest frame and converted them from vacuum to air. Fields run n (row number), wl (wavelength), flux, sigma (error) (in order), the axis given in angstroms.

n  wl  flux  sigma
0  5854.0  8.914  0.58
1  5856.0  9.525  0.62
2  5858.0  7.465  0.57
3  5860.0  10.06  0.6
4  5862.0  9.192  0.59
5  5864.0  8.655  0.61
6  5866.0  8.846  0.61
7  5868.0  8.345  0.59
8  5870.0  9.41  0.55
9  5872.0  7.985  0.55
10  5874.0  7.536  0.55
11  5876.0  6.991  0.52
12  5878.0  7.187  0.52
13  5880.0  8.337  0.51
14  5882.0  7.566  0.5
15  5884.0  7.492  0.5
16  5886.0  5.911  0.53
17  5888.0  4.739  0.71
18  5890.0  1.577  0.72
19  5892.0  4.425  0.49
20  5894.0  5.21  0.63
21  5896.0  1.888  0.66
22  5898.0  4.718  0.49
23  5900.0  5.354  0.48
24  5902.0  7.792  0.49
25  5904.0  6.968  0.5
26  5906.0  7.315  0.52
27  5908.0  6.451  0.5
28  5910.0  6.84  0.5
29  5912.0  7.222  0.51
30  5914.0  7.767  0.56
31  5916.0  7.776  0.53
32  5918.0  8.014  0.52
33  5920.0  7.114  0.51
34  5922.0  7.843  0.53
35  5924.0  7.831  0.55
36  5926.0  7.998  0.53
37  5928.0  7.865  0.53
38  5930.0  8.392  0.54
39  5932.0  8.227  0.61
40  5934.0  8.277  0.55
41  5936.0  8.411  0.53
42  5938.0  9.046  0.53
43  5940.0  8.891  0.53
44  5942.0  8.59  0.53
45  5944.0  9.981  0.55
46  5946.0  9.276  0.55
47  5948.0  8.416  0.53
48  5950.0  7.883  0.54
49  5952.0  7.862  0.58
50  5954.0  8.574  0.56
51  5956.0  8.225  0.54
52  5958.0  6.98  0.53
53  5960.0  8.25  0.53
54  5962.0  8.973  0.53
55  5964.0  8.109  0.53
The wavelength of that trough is 5908.0 angstroms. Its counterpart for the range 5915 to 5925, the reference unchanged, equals 5920.0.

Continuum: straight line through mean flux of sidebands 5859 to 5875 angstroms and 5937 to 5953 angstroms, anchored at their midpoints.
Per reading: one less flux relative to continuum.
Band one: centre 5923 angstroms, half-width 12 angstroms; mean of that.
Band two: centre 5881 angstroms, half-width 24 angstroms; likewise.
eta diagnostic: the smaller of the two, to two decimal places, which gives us 0.10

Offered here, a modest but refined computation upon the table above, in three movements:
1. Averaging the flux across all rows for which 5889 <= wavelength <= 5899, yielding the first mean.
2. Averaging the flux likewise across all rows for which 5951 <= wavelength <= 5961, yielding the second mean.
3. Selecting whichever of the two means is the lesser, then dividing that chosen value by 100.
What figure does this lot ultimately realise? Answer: 0.04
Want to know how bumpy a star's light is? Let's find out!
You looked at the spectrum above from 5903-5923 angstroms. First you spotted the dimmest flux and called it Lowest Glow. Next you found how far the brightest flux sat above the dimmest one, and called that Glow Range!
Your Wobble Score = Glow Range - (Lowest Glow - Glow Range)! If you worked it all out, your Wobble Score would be -3.3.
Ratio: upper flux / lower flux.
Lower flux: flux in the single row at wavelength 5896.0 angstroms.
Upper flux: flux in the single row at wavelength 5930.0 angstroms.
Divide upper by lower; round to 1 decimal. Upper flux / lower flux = 4.4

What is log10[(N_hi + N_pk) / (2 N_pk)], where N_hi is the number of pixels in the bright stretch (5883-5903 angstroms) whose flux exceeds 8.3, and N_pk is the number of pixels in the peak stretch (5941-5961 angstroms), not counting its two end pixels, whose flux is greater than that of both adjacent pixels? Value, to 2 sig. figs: -0.30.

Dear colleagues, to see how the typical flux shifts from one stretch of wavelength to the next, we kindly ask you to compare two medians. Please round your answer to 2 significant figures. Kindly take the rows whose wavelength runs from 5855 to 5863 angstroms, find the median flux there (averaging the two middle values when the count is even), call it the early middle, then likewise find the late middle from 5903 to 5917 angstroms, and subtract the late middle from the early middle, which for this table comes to 2.1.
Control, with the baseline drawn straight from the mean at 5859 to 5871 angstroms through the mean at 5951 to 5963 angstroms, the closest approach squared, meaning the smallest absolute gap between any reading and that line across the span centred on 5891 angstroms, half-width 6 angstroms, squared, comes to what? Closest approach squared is 8.76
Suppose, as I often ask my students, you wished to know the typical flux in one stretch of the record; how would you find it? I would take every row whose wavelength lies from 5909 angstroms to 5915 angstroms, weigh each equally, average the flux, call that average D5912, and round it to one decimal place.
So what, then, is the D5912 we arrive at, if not 7.3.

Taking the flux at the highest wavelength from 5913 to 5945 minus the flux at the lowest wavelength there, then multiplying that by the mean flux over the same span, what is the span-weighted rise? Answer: 18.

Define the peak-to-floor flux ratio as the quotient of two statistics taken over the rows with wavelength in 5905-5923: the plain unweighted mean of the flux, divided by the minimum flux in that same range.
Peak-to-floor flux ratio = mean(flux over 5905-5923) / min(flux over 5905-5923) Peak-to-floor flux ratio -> 1.1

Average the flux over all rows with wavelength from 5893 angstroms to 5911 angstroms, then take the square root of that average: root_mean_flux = 2.4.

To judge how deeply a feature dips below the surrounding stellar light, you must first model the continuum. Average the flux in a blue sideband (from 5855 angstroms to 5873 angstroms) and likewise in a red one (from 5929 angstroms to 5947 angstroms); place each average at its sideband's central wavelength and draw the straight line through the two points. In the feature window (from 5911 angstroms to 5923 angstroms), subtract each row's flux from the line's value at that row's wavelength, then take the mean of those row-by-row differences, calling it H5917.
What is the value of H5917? 1.18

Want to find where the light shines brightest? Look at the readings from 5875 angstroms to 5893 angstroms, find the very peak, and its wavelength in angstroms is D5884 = 5880.0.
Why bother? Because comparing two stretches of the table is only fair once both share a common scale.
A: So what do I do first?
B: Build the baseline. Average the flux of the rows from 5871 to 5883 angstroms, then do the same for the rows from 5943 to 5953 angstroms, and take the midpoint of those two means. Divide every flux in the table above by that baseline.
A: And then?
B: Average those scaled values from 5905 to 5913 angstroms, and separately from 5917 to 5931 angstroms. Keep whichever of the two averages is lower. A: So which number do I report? 0.85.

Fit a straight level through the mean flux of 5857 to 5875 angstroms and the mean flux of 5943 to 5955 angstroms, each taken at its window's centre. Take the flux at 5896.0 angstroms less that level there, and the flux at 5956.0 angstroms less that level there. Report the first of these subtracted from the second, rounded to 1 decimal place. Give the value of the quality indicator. 6.3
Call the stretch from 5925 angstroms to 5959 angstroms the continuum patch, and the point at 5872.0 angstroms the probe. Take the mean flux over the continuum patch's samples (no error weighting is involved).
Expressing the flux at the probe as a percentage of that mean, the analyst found 95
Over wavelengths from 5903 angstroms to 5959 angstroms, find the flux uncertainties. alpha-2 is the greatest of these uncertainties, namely 0.61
